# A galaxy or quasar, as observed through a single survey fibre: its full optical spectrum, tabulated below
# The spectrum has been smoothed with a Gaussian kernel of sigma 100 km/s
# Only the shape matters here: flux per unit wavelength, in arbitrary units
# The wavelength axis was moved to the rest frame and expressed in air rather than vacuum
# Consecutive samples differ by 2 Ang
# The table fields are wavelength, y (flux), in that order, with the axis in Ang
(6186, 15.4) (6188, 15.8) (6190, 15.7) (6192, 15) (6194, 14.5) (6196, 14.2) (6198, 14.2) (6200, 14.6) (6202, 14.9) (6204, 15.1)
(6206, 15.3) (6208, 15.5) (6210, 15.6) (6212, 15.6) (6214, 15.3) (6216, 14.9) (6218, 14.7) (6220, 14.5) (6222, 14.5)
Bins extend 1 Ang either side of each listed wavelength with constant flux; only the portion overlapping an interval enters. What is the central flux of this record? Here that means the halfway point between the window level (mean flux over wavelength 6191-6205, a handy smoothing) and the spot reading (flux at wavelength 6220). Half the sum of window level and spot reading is 14.6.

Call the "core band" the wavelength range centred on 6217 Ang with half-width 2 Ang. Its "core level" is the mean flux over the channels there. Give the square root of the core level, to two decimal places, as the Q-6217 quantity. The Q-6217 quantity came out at 3.85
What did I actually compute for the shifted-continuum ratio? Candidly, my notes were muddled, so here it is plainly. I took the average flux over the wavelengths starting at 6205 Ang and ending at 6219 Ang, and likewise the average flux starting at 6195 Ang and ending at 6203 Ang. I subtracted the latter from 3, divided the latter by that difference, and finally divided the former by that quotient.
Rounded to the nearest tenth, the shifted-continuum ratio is -12.1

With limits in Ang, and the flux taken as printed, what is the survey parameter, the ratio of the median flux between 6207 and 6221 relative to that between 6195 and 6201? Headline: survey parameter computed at 1.077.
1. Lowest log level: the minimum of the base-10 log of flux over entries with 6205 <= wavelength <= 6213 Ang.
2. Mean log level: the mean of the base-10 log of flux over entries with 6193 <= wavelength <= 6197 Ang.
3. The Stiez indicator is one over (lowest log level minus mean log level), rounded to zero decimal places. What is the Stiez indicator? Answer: 36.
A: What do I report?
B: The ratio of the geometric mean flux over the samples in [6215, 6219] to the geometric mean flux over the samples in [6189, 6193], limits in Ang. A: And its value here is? 0.96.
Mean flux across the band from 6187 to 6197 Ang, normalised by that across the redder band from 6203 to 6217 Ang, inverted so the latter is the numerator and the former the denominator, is 1.02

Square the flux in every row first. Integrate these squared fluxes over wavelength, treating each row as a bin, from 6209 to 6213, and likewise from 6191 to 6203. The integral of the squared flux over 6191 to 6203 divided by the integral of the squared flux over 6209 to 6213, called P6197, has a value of 2.6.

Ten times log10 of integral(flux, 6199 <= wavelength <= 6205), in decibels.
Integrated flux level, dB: 19.5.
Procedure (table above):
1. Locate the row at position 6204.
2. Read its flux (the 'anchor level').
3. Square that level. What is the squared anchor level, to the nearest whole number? 228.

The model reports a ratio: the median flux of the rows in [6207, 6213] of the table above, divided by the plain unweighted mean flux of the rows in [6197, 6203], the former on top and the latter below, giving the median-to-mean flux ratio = 1.07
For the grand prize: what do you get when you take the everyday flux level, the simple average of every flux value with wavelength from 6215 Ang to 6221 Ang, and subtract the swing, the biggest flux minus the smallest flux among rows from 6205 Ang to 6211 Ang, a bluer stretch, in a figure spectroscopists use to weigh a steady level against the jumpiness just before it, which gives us 14.4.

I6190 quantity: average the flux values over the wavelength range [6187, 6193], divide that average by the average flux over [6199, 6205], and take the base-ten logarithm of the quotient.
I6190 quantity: 0.02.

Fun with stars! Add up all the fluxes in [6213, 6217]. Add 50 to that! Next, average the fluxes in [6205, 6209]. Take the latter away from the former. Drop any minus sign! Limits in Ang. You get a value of 64.8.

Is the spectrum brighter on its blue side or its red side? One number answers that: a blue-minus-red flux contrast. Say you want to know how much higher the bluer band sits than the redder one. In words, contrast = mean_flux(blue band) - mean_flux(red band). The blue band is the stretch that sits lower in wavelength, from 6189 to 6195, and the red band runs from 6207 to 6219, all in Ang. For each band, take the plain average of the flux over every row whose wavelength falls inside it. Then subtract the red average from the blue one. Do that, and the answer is -0.2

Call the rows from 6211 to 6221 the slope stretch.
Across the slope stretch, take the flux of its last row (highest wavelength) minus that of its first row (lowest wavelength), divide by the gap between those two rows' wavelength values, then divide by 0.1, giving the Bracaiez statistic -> -1.4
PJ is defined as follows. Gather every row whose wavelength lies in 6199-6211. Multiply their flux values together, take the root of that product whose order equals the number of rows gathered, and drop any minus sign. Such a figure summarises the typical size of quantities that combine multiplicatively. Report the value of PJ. 15.2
